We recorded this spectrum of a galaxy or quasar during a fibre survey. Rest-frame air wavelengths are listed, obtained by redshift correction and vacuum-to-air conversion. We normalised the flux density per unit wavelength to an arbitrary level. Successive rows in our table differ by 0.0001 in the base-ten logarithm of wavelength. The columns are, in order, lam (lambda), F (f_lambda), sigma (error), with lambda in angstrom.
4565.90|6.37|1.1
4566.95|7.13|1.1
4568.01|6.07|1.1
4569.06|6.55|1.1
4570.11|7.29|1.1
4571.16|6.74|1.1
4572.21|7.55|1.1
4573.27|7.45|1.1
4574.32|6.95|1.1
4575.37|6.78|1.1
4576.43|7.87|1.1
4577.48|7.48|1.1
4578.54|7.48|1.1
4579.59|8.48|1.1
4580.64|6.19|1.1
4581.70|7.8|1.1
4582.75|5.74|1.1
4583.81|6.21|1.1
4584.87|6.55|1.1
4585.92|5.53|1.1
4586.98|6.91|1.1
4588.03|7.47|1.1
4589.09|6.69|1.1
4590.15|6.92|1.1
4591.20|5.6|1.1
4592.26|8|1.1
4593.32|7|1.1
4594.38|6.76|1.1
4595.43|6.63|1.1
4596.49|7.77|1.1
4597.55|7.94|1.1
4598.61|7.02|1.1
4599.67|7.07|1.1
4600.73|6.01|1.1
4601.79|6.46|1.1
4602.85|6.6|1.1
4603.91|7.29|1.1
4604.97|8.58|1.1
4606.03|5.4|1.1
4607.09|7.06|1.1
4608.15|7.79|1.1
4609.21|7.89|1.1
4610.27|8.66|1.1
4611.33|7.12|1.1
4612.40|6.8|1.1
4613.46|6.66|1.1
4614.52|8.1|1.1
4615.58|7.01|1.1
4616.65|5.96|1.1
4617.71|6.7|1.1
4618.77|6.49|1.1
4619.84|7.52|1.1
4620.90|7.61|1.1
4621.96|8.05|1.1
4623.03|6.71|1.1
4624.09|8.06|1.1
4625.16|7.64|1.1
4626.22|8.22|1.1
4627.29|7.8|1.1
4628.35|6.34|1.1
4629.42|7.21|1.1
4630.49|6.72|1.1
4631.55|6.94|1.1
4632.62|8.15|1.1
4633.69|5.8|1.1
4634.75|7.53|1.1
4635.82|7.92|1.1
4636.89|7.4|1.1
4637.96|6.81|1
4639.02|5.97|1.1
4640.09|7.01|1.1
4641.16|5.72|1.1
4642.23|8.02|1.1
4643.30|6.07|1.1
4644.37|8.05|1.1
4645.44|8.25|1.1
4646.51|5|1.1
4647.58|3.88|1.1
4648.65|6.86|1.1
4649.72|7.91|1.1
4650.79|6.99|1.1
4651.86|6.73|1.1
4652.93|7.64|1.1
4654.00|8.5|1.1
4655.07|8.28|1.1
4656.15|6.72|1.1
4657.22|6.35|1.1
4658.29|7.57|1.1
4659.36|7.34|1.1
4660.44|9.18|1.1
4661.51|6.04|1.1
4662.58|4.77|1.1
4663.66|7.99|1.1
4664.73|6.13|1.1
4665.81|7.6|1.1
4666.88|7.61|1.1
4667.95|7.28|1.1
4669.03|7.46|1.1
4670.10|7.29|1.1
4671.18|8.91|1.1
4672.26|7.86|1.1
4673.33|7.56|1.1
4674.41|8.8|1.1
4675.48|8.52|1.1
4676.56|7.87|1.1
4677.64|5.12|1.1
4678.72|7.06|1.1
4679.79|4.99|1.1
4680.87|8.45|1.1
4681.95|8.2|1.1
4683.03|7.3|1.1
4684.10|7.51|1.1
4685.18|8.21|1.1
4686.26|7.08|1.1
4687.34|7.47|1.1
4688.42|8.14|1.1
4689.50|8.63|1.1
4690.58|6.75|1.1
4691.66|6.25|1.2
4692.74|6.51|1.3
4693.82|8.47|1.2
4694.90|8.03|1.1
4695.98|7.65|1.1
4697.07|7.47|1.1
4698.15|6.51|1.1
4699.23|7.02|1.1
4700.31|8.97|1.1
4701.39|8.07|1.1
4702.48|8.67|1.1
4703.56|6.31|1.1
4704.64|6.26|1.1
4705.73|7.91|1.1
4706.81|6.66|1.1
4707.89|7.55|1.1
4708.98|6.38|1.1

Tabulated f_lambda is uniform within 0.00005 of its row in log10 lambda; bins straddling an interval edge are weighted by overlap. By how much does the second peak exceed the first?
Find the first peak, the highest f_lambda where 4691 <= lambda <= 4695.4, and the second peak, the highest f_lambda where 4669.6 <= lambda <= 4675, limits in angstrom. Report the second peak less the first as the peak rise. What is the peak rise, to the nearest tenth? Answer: 0.4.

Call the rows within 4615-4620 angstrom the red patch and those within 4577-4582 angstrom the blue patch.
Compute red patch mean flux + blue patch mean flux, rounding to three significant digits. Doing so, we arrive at 14.2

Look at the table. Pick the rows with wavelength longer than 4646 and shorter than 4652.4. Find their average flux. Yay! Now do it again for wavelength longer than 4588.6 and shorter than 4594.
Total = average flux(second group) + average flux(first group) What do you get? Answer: 13.1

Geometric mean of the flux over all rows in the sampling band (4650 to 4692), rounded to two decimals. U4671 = 7.31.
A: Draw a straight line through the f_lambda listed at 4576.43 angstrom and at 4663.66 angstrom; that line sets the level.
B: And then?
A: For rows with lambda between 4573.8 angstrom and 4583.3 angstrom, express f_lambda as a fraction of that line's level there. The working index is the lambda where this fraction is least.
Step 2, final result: 4582.75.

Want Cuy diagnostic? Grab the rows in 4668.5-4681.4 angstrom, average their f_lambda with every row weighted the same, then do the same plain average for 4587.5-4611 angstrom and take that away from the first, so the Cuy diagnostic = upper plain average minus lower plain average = 0.37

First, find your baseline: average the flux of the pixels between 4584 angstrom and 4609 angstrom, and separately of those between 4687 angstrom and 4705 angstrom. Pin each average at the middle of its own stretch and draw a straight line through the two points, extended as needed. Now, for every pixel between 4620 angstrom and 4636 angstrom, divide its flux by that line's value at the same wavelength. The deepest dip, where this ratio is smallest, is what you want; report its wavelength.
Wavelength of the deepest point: 4633.69 angstrom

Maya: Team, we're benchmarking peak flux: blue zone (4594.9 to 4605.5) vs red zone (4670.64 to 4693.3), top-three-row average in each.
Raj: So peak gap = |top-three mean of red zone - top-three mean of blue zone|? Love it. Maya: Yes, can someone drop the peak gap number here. 0.68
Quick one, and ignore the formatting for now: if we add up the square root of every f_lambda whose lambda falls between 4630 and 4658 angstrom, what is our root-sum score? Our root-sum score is 68.4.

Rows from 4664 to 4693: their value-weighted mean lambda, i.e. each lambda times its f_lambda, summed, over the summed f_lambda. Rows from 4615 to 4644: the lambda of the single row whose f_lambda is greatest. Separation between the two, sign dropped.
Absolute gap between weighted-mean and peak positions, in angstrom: 52.4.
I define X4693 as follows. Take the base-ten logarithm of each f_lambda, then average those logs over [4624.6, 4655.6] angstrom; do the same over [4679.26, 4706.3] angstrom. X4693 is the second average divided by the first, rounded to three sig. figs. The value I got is 1.03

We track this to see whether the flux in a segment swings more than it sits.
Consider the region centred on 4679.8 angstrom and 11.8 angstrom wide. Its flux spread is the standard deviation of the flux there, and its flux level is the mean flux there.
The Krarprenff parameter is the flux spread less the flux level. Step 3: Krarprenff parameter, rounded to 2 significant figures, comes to -6.2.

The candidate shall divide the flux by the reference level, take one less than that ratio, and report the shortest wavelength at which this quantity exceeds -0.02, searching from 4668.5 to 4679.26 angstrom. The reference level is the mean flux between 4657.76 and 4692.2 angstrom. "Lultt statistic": 4669.03 angstrom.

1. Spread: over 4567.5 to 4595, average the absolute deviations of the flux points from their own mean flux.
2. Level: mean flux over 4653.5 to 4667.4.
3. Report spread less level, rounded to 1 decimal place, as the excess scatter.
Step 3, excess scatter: -6.6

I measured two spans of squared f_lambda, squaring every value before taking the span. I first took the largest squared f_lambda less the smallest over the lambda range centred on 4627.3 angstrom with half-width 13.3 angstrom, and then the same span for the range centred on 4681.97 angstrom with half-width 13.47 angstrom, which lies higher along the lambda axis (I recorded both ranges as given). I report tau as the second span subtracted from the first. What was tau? -21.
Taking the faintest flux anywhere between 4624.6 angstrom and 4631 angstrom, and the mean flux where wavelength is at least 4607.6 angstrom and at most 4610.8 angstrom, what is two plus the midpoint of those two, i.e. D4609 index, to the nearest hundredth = 9.23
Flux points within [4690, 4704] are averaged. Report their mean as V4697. 7.4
